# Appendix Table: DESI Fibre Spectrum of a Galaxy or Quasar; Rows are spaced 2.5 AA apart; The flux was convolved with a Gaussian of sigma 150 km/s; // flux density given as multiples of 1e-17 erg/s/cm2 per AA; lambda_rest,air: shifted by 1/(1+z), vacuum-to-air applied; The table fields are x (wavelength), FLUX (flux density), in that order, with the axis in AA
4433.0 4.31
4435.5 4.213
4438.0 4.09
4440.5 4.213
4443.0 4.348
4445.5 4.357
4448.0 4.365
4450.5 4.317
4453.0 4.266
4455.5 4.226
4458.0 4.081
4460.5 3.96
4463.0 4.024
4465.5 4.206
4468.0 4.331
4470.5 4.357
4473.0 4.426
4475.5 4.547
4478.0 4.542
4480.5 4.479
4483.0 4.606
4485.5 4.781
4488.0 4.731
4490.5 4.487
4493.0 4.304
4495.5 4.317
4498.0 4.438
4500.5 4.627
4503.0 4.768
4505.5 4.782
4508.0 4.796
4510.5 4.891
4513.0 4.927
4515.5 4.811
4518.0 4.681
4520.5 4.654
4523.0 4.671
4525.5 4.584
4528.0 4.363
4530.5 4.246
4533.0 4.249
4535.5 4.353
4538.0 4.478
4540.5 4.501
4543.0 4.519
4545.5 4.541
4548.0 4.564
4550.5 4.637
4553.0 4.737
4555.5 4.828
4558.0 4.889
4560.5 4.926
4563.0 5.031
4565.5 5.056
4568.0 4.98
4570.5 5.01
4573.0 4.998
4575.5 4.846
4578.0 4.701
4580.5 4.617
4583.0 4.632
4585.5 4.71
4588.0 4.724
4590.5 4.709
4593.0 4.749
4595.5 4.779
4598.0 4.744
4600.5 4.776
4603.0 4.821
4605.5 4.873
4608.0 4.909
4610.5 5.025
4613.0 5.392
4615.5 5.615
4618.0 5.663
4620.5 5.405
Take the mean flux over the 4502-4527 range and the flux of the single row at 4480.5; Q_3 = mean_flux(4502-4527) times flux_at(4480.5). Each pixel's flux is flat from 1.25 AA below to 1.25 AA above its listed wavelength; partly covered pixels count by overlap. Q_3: 21.3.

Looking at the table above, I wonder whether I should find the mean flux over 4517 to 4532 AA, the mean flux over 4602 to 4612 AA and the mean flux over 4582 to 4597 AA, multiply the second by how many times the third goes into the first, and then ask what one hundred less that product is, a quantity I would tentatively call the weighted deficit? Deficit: 95.3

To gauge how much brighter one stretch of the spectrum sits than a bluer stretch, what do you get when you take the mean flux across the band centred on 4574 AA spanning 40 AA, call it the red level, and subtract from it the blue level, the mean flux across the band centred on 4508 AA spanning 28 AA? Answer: 0.14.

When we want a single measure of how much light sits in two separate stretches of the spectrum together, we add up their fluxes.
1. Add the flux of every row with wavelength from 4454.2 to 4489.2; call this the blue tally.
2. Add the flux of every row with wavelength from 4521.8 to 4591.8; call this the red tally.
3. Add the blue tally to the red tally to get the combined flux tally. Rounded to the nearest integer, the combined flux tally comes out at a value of 192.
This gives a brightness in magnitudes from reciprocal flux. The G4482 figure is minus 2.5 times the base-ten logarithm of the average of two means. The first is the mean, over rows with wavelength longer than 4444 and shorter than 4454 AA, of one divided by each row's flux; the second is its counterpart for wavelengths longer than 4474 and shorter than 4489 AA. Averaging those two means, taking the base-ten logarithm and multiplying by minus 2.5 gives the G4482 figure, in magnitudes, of 1.624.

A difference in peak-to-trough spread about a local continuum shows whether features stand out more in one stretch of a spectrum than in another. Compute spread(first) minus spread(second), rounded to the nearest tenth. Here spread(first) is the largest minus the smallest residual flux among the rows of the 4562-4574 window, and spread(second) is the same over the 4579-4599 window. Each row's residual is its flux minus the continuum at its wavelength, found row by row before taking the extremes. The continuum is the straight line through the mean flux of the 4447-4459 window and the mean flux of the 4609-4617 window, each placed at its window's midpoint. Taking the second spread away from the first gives 0.0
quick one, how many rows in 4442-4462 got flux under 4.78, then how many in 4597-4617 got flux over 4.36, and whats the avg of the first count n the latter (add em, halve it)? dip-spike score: 8.0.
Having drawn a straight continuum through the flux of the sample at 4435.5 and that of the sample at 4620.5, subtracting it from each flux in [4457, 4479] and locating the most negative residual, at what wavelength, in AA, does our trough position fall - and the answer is 4460.5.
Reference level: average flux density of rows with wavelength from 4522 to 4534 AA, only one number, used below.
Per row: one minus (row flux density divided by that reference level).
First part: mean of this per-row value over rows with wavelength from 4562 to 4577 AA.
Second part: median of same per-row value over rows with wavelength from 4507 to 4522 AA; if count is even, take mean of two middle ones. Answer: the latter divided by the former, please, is 0.7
